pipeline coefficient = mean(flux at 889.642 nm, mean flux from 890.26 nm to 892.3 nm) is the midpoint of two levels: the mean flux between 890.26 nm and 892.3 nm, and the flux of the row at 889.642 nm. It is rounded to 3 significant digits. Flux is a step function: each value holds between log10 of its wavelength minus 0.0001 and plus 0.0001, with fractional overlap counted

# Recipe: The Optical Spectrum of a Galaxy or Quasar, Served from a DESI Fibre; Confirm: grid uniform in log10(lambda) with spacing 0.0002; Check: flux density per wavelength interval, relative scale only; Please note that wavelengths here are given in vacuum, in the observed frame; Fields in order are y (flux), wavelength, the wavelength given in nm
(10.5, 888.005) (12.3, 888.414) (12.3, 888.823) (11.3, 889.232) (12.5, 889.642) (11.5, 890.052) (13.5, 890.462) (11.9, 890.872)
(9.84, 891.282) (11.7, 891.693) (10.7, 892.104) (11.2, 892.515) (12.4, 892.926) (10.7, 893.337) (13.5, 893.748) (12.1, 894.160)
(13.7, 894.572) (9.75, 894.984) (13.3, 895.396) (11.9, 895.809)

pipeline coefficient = 12.0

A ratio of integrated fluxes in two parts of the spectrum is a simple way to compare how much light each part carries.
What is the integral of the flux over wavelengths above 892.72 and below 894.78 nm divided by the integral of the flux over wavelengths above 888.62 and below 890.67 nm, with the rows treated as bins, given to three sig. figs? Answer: 1.03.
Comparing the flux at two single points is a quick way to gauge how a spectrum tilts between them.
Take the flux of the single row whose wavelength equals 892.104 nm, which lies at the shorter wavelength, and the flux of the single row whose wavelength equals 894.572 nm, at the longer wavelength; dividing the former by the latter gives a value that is 0.78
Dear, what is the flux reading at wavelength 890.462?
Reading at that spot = 13.5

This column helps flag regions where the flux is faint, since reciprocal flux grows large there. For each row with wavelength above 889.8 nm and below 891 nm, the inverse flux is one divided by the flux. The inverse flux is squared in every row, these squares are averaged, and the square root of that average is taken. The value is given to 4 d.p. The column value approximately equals 0.0819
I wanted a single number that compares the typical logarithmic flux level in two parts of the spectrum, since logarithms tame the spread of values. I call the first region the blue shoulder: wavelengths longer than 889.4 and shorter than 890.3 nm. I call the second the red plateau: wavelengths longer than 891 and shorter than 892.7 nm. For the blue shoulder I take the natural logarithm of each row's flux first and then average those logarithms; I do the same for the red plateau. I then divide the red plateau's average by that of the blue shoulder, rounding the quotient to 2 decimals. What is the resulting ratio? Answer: 0.96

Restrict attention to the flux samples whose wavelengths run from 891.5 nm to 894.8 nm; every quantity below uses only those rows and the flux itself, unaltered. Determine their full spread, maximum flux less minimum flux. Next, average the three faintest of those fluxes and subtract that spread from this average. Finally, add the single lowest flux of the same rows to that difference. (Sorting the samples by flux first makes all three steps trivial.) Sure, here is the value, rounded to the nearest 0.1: 18.6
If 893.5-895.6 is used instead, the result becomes 17.5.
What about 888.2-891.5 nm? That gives 17.1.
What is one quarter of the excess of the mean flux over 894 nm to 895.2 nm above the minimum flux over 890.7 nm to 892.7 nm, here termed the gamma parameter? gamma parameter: 0.50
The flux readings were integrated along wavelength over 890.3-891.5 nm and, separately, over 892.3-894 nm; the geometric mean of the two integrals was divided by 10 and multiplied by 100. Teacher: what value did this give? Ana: 169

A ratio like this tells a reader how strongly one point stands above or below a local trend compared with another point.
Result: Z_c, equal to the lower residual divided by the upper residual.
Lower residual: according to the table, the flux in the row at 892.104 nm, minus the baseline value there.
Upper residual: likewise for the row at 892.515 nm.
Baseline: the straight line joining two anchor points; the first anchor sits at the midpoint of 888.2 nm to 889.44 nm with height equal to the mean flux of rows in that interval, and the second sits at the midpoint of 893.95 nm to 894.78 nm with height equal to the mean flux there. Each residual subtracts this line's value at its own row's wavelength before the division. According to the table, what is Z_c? 1.3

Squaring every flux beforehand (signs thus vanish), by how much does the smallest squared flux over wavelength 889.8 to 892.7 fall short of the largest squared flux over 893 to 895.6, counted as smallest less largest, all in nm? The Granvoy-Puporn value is -90.9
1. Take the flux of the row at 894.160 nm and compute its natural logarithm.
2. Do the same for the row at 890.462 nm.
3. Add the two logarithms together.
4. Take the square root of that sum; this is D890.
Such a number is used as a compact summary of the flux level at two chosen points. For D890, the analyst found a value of 2.26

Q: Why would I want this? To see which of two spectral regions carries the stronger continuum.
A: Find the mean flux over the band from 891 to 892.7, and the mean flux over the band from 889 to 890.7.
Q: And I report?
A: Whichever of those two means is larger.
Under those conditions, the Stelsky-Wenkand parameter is 12.20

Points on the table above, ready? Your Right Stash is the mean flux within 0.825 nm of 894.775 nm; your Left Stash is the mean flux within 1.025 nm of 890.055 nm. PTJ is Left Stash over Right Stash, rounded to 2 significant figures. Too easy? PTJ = 0.99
